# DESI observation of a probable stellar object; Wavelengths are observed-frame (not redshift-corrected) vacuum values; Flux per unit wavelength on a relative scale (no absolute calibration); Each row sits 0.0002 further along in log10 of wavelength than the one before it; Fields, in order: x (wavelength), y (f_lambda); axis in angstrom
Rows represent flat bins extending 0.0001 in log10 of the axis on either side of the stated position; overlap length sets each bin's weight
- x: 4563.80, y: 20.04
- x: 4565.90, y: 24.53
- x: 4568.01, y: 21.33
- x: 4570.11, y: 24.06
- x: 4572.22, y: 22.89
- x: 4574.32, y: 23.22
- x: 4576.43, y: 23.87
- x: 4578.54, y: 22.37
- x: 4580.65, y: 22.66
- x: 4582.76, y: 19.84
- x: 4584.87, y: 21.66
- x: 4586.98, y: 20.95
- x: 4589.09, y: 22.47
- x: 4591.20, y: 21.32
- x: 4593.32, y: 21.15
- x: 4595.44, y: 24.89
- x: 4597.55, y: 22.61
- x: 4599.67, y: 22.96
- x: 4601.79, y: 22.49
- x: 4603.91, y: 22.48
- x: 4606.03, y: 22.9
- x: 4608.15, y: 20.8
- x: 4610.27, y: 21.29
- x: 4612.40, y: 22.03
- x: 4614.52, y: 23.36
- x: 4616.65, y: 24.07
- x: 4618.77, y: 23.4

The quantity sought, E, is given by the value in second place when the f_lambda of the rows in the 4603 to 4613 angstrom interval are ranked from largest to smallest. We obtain 22.48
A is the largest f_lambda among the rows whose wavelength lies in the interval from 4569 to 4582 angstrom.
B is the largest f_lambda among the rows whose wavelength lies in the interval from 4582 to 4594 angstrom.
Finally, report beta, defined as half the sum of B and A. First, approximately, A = 24.06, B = 22.47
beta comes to 23.3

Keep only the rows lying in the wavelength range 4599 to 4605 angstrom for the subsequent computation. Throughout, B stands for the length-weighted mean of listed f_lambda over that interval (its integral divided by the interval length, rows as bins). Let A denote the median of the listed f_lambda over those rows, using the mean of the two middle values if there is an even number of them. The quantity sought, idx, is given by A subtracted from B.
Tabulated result 0.13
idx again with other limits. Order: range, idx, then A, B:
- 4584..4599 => 0.52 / 21.7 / 22.2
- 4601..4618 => -0.03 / 22.5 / 22.5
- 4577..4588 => -0.06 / 21.7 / 21.6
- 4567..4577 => -0.17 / 23.2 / 23.0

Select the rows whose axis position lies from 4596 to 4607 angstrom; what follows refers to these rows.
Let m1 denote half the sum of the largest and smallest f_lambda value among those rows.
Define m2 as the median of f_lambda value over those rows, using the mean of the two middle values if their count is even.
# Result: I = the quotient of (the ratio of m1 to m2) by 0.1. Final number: 10.0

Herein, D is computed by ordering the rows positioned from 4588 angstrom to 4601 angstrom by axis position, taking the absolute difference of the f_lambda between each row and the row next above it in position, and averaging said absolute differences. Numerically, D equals 1.54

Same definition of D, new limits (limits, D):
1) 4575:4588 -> 1.43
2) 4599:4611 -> 0.70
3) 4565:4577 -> 1.62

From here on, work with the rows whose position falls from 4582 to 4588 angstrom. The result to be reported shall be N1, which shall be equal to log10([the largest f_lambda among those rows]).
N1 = 1.34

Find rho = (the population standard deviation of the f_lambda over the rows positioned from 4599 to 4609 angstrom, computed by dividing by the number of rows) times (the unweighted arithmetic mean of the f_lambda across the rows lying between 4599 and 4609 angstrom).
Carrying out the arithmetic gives 18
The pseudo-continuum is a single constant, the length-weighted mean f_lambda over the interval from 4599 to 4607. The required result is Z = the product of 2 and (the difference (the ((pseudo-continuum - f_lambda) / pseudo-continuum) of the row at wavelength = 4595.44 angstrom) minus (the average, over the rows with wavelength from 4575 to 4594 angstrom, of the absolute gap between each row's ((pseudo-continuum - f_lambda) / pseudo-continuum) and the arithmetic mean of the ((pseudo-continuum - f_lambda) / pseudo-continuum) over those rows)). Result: -0.3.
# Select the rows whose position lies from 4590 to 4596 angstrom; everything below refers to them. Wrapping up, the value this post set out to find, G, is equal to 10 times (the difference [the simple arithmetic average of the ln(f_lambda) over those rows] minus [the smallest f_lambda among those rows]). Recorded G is -180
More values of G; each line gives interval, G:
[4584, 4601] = -178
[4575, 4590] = -168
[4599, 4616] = -177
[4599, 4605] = -194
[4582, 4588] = -168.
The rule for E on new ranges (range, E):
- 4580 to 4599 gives 22.66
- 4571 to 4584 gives 23.22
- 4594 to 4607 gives 22.96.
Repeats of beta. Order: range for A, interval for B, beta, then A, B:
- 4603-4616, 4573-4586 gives 23.6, 23.36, 23.87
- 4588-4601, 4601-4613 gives 23.9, 24.89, 22.9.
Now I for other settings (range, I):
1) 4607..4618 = 10.2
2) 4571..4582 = 10.1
